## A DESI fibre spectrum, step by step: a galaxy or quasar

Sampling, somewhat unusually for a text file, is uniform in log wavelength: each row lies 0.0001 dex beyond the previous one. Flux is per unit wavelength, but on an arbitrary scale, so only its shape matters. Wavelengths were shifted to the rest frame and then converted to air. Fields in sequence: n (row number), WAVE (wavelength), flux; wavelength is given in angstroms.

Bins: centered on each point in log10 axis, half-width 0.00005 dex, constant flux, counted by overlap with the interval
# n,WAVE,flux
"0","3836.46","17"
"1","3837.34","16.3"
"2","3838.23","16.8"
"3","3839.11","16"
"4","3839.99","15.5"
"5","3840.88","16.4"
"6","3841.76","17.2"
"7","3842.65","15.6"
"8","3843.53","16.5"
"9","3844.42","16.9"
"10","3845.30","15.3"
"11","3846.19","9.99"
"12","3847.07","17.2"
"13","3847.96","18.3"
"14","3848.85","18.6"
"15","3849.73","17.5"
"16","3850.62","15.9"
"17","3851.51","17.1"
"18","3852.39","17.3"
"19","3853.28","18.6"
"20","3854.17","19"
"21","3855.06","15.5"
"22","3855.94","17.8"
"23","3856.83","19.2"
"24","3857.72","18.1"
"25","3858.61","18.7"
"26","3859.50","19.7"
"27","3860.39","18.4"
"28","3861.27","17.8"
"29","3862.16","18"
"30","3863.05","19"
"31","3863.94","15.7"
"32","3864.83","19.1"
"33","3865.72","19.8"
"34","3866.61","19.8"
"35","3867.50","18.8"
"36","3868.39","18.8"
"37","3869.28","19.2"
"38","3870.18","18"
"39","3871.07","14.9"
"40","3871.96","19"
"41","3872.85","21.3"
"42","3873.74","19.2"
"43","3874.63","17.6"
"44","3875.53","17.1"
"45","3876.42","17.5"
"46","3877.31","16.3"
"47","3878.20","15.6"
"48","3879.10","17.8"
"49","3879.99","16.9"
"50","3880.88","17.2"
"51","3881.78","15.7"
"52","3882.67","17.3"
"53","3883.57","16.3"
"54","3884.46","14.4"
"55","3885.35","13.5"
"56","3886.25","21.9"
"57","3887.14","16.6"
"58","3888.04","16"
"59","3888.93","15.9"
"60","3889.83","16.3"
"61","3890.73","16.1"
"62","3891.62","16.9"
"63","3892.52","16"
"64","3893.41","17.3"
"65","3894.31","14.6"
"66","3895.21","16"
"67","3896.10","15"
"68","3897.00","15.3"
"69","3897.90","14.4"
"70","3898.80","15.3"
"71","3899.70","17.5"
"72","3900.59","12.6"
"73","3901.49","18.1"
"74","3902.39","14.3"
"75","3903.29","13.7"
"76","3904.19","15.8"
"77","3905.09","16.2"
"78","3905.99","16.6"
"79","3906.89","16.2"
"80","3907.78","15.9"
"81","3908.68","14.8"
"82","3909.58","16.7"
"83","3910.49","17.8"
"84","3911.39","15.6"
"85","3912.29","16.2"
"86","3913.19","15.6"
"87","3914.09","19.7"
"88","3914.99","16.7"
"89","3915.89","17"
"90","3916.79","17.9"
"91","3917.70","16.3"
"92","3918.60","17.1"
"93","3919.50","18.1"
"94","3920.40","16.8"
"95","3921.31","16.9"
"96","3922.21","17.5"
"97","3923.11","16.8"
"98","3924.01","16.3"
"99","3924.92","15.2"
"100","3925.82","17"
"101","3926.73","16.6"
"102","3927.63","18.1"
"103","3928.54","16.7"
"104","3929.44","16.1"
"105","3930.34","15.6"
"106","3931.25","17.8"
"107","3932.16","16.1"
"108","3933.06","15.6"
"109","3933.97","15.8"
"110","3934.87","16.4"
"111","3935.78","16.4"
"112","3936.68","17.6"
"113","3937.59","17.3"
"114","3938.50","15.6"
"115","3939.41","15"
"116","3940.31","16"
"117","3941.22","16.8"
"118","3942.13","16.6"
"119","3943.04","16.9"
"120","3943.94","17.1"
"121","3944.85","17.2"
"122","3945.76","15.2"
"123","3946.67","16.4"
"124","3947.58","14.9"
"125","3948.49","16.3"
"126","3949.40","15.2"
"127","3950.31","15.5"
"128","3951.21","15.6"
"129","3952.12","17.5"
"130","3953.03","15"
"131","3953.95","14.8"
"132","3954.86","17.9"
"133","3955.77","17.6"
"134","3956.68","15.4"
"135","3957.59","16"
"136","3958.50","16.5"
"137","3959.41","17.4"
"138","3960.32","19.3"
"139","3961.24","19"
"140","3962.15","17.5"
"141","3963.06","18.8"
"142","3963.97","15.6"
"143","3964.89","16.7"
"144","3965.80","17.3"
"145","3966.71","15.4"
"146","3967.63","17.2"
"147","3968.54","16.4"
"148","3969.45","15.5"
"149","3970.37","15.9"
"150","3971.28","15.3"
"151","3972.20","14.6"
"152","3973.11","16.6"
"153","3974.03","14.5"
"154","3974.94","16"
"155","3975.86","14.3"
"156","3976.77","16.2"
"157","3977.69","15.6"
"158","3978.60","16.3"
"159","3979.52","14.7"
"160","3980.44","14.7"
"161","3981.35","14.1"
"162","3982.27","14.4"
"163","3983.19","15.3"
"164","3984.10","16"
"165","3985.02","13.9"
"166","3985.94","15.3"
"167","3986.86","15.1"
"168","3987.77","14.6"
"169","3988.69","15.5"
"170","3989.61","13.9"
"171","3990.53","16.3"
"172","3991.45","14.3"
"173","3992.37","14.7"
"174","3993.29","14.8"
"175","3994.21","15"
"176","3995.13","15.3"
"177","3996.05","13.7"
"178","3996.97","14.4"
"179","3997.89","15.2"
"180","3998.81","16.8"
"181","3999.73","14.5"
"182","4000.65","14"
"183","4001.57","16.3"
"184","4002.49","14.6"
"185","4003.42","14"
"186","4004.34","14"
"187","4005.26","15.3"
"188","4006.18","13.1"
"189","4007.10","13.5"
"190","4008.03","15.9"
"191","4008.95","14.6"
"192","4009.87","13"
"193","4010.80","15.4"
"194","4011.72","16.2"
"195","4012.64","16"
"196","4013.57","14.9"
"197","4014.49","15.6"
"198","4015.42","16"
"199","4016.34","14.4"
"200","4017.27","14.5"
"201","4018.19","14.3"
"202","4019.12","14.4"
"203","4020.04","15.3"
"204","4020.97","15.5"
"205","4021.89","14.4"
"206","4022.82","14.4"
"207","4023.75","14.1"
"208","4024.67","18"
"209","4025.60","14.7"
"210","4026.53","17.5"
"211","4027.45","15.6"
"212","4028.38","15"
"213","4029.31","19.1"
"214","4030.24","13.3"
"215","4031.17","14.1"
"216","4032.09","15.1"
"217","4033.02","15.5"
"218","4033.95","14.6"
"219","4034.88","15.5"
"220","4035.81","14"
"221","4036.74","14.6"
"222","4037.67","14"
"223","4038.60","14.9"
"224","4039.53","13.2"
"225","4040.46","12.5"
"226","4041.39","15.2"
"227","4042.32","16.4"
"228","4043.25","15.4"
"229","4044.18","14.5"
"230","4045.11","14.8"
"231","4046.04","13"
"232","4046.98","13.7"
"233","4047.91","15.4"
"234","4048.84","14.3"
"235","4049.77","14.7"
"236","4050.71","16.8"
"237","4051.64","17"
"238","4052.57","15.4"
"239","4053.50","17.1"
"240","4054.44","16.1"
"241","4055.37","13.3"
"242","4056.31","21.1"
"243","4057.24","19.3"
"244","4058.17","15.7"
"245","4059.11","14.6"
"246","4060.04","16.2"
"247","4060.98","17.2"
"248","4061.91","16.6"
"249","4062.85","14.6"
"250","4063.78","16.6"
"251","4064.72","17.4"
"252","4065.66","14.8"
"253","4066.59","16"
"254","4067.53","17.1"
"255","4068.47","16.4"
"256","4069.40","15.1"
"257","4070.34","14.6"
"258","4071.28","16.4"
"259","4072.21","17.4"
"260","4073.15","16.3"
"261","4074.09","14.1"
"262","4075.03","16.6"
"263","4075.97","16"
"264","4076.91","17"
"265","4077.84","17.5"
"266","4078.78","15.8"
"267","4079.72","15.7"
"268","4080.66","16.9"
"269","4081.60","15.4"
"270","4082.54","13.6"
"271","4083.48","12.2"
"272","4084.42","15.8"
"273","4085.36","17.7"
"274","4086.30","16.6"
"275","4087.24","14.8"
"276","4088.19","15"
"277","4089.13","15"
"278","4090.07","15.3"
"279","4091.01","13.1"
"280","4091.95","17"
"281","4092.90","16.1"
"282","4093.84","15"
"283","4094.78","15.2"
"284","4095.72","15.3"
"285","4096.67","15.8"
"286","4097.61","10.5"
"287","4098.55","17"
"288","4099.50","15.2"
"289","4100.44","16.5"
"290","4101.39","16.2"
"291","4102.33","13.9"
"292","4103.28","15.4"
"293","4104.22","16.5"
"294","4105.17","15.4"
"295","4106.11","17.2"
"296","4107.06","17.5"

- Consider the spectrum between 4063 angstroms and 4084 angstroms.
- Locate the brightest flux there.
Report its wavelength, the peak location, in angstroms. 4077.84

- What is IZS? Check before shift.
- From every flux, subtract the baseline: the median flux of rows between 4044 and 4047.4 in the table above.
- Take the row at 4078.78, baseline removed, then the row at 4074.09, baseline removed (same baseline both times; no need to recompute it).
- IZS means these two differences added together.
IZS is 2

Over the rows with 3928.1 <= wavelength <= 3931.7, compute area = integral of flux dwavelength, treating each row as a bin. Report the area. 60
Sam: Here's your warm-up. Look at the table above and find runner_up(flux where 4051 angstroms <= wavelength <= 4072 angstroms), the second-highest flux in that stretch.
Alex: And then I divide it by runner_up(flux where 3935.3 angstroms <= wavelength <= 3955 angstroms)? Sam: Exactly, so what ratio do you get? 1.10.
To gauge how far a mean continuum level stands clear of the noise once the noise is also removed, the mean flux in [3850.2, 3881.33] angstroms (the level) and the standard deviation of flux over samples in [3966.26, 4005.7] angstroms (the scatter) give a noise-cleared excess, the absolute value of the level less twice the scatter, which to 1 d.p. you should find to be 16.2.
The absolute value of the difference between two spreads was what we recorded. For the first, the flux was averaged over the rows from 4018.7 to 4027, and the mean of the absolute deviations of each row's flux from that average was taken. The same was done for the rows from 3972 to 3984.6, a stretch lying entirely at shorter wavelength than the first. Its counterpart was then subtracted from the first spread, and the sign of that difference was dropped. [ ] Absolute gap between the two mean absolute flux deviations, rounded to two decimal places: 0.32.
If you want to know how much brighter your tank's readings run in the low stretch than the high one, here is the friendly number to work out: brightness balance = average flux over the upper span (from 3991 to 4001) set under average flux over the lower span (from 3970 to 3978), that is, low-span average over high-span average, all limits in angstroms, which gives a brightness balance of 1.04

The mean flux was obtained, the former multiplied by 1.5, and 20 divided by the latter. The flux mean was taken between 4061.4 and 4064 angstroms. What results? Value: 0.837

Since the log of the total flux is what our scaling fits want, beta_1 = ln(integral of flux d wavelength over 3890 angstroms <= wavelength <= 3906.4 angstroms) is 5.5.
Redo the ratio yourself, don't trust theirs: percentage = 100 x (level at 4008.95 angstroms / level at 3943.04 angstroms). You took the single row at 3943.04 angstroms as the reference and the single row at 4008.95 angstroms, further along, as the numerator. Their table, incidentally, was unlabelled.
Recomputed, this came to 86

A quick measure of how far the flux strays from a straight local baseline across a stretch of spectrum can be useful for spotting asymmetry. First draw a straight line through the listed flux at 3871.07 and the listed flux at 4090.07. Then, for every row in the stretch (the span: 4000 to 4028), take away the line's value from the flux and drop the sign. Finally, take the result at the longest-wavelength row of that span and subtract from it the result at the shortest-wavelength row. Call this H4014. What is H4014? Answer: -0.7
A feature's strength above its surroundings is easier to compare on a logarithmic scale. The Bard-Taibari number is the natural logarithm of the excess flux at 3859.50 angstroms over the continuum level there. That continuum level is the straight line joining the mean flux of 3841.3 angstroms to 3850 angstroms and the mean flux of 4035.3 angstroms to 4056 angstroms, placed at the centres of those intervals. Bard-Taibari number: 1.3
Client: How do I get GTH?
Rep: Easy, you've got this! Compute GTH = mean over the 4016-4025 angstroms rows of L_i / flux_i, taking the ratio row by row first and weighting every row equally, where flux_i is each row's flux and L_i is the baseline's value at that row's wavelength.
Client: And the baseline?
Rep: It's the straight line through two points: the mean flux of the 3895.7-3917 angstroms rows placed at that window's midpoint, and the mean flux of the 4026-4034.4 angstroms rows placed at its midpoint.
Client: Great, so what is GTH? 1.05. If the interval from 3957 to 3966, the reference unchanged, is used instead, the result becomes 0.91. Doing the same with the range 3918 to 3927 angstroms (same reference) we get 0.95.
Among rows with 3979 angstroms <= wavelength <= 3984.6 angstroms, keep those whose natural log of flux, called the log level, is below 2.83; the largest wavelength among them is 3984.10 angstroms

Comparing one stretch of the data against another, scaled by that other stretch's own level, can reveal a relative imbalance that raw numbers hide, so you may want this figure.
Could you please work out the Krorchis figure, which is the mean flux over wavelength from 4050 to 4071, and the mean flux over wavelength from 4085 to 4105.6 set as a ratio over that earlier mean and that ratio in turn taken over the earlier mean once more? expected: 0.058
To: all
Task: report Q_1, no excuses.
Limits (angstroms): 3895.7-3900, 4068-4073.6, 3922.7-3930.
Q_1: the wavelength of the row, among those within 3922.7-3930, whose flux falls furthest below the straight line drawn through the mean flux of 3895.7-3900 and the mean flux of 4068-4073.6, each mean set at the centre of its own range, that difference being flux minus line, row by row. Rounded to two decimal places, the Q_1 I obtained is 3924.92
